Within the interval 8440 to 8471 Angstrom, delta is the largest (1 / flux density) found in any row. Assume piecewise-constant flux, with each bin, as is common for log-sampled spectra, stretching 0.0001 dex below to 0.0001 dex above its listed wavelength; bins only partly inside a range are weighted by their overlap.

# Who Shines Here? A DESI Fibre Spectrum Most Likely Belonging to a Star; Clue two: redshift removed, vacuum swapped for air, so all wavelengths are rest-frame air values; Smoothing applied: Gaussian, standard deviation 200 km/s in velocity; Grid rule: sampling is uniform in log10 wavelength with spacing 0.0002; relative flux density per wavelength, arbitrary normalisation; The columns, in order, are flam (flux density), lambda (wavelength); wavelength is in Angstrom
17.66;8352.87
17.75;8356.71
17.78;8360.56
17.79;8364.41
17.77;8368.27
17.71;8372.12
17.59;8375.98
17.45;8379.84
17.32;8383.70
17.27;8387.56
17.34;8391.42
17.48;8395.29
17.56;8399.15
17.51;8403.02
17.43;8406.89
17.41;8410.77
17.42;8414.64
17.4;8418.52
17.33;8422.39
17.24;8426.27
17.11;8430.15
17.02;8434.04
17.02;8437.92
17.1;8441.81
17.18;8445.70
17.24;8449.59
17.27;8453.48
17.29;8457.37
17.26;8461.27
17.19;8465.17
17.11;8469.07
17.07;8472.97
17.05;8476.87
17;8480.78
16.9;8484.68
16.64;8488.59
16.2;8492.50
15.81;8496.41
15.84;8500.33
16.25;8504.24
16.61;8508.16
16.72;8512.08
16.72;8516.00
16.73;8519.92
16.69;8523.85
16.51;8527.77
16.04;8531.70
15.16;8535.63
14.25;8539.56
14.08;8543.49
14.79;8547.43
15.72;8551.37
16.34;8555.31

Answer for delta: 0.0585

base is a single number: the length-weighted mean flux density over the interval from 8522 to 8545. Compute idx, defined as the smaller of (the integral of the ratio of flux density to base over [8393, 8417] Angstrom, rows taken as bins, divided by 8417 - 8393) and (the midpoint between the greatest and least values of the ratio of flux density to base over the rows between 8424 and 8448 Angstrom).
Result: 1.11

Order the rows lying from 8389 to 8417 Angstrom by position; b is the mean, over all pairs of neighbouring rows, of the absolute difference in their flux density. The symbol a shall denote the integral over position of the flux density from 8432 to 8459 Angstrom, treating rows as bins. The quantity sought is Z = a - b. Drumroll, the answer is 463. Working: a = 463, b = 0.06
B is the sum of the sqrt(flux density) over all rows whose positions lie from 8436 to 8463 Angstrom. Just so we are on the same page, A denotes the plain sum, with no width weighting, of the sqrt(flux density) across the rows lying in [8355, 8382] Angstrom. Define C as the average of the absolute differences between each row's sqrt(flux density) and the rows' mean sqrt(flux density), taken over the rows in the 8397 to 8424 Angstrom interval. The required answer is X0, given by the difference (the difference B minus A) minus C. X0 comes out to -0.4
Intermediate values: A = 29.4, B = 29.03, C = 0.007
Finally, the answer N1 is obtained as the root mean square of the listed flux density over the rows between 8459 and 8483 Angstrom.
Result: 17.1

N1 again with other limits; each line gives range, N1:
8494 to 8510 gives 16.1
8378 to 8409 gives 17.4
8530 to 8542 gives 15.2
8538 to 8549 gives 14.4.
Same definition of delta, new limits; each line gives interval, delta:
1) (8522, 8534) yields 0.0623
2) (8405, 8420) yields 0.0575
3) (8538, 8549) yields 0.0710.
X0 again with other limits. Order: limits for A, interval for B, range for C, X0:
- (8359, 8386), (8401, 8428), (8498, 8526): -0.2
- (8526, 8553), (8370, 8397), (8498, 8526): 1.9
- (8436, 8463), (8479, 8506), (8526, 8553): -0.8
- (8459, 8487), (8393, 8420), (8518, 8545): 0.2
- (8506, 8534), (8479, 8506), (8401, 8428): -0.2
